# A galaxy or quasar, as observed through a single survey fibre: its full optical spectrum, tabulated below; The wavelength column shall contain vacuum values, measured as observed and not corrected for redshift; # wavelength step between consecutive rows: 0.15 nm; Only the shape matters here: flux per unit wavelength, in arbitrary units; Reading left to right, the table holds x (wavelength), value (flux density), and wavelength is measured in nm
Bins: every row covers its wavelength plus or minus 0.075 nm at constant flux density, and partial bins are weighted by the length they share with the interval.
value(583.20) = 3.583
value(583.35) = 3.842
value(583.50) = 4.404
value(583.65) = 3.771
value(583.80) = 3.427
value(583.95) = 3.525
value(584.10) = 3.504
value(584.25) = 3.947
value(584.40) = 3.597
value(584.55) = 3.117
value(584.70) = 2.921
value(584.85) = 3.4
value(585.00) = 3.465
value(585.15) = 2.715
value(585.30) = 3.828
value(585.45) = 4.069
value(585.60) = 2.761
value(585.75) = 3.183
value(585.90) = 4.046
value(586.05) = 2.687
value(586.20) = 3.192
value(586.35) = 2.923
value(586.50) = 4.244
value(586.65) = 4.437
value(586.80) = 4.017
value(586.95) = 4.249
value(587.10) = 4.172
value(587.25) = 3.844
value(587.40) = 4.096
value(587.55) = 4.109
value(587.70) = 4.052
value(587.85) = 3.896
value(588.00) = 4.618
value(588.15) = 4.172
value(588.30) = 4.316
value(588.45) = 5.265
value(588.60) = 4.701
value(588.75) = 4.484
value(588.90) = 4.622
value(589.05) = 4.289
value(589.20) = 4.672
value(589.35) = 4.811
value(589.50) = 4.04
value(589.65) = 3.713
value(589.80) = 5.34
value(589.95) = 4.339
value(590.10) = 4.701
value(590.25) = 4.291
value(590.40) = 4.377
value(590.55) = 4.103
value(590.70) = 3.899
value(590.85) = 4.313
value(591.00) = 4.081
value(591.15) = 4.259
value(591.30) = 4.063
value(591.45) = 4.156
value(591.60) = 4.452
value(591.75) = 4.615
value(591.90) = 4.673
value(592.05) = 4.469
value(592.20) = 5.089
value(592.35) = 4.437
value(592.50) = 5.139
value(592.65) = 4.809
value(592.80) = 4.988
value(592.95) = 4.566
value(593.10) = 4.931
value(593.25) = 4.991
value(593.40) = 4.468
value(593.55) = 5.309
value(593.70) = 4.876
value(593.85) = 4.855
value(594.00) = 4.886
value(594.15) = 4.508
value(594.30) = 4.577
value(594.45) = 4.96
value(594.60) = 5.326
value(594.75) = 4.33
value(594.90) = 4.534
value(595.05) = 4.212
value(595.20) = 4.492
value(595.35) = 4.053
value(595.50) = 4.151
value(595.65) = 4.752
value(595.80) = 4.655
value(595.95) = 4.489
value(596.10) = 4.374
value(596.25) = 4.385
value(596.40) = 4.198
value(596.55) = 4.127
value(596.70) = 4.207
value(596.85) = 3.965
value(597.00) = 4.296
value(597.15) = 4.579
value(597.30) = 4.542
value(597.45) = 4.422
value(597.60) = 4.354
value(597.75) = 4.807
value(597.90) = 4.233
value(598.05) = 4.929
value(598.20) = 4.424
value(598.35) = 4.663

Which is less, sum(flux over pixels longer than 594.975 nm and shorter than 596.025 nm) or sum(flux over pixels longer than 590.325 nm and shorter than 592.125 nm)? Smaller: 31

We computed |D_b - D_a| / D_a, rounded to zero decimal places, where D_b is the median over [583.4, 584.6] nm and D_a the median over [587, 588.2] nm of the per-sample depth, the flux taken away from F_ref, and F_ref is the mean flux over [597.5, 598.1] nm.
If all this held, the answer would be 1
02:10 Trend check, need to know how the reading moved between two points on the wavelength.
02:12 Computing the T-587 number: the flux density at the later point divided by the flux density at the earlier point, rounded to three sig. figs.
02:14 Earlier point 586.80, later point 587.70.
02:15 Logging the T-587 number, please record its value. 1.01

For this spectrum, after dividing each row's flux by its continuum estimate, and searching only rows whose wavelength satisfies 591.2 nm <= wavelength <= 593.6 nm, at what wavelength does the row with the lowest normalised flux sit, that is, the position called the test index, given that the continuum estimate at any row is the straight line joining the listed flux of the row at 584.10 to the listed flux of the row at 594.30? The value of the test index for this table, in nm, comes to 591.30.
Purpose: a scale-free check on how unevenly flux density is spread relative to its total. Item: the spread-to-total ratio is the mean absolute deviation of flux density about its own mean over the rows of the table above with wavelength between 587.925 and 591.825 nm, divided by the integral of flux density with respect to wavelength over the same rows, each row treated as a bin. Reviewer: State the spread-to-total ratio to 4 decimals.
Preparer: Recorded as 0.0168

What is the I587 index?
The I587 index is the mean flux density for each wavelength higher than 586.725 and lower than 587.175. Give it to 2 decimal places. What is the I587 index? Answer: 4.15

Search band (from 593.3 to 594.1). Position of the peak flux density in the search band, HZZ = 593.55 nm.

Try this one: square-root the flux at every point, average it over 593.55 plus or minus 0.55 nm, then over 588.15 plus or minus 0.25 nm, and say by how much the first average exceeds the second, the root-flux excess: 0.12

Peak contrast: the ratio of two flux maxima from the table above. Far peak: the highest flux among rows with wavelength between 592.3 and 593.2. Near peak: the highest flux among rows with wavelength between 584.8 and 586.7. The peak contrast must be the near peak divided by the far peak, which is 0.86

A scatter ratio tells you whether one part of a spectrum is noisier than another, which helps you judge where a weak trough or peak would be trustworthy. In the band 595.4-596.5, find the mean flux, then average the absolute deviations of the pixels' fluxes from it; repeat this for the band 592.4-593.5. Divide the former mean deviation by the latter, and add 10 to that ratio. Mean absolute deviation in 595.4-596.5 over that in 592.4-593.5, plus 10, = 10.9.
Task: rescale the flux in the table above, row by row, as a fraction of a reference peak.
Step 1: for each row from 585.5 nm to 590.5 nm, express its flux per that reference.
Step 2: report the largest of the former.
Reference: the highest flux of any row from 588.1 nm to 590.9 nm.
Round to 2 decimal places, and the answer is 1.00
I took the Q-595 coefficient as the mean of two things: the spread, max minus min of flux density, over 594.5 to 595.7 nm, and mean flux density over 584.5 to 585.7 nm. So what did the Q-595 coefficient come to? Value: 2.28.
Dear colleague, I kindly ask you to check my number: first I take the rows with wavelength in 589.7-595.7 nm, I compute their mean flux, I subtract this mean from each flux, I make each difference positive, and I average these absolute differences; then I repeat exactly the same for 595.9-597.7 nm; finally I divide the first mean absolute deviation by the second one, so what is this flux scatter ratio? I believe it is 2.2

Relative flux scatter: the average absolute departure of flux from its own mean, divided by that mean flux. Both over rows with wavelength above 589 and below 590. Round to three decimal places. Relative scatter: 0.093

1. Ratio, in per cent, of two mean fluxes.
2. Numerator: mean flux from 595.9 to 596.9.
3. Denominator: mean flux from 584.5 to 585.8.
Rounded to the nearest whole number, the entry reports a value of 130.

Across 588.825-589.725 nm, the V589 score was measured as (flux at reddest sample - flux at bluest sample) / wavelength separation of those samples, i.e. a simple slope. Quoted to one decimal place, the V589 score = -1.2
